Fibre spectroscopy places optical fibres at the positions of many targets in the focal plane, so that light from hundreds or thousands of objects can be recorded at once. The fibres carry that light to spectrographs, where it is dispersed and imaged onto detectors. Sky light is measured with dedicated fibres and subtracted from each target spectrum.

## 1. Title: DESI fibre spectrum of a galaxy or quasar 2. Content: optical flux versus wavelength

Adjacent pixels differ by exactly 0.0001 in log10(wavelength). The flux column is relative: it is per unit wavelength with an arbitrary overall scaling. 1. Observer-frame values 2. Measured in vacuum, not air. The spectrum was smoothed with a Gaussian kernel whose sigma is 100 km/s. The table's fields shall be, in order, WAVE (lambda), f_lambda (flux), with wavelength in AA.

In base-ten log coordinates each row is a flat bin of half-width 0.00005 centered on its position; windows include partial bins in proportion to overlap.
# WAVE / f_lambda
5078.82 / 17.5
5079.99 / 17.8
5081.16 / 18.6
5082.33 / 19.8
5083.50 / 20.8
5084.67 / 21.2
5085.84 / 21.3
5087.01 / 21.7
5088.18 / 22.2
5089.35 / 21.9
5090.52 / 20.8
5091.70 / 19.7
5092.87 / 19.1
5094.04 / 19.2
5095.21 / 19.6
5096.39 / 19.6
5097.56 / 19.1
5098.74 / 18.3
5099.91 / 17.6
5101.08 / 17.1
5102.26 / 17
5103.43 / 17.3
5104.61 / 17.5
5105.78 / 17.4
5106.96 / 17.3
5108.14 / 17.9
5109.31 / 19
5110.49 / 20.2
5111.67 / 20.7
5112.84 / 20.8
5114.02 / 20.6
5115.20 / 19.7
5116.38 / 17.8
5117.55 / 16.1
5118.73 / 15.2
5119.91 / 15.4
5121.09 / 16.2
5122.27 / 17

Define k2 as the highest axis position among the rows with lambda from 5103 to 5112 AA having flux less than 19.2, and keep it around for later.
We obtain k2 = 5109.31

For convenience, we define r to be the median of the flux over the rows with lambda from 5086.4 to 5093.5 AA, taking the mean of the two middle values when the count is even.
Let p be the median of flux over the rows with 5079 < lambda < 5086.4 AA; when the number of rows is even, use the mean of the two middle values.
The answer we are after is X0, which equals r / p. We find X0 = 1.05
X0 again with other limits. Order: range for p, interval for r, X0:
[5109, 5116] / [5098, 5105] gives 0.85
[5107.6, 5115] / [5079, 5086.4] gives 1.00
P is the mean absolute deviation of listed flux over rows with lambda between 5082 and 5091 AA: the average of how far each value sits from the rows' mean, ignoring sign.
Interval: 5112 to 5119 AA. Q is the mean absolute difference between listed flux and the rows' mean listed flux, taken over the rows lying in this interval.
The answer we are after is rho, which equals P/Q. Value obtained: 0.3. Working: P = 0.6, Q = 2.0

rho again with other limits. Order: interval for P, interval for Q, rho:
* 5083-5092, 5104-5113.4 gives 0.4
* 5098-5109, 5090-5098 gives 0.8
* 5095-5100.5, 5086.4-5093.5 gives 0.7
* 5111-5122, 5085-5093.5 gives 2.3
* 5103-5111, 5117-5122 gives 2.0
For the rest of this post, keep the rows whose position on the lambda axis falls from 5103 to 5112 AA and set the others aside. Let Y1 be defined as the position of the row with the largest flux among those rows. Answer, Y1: 5111.67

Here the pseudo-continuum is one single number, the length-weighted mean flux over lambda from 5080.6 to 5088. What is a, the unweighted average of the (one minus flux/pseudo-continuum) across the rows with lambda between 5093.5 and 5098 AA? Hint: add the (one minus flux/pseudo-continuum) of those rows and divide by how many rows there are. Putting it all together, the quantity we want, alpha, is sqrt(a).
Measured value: 0.25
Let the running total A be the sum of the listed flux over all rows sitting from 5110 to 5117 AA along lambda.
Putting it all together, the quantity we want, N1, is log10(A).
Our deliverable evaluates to 2.1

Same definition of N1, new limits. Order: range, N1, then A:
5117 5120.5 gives 1.7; 47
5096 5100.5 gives 1.9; 75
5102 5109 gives 2.0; 104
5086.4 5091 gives 1.9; 87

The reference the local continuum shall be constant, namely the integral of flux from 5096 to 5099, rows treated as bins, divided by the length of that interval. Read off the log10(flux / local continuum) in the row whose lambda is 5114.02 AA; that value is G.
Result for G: 0.035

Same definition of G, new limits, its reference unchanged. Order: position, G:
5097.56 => 0.002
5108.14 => -0.026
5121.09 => -0.070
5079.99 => -0.029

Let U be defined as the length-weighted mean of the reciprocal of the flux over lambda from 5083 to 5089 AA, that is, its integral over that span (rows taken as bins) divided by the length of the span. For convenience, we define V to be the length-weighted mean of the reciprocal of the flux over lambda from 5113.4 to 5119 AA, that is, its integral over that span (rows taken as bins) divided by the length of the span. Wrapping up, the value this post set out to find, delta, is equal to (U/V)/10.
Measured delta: 0.083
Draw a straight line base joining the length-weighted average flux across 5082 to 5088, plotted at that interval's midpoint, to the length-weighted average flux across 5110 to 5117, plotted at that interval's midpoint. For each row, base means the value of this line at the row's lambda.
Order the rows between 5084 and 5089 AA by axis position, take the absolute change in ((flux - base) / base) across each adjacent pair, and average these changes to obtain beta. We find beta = 0.0182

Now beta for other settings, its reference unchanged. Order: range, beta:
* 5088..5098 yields 0.0240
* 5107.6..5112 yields 0.0487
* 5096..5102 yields 0.0283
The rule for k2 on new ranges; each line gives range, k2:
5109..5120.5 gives 5119.91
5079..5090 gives 5081.16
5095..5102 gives 5101.08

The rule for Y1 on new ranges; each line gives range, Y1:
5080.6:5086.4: 5085.84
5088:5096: 5088.18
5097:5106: 5097.56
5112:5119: 5112.84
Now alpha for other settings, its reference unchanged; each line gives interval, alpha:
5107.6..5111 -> 0.28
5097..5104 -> 0.38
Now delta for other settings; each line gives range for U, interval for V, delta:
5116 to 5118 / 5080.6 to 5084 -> 0.117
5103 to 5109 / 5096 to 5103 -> 0.103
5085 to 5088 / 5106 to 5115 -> 0.090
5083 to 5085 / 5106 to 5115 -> 0.092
